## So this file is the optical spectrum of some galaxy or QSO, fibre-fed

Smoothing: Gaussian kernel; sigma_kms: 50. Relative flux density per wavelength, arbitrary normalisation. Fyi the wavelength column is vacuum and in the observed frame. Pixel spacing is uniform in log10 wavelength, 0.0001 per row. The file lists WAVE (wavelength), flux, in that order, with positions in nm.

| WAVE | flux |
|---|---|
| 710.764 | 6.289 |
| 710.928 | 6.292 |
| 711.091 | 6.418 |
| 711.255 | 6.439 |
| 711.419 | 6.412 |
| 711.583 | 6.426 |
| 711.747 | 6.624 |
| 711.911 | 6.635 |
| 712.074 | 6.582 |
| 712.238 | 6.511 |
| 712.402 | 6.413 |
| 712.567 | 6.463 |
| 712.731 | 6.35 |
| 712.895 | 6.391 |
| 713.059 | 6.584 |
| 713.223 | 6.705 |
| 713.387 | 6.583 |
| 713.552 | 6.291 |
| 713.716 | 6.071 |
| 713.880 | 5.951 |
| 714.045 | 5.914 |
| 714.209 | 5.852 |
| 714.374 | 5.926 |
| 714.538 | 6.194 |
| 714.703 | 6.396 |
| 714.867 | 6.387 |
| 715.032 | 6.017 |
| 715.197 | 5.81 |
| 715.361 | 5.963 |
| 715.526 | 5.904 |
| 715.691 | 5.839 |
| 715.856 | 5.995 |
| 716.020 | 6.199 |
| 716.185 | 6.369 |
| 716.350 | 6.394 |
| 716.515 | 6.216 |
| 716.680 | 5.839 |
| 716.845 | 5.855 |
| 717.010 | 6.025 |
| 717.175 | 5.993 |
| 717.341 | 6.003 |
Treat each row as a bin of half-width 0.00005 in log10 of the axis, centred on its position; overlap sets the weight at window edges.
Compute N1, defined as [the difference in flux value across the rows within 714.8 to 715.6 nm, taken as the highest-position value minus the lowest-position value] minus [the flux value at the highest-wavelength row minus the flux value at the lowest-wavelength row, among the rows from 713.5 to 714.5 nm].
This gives -0.12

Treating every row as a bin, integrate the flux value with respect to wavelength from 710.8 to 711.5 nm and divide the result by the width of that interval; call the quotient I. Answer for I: 6.4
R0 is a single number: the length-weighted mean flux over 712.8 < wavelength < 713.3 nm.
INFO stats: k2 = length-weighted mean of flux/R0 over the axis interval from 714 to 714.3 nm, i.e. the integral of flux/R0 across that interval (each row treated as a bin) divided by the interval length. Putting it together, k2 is 0.90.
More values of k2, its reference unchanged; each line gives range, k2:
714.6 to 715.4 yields 0.93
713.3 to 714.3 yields 0.93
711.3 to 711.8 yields 0.99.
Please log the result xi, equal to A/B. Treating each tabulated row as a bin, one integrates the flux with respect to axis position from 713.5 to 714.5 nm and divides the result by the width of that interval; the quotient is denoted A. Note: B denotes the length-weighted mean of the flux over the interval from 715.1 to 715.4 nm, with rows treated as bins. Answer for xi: 1.02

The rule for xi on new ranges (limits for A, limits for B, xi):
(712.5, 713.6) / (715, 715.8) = 1.10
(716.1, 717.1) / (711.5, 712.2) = 0.93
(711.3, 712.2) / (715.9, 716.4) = 1.04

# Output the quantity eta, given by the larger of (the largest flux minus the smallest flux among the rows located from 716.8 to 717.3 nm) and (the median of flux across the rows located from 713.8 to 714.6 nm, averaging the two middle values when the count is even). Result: 5.9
